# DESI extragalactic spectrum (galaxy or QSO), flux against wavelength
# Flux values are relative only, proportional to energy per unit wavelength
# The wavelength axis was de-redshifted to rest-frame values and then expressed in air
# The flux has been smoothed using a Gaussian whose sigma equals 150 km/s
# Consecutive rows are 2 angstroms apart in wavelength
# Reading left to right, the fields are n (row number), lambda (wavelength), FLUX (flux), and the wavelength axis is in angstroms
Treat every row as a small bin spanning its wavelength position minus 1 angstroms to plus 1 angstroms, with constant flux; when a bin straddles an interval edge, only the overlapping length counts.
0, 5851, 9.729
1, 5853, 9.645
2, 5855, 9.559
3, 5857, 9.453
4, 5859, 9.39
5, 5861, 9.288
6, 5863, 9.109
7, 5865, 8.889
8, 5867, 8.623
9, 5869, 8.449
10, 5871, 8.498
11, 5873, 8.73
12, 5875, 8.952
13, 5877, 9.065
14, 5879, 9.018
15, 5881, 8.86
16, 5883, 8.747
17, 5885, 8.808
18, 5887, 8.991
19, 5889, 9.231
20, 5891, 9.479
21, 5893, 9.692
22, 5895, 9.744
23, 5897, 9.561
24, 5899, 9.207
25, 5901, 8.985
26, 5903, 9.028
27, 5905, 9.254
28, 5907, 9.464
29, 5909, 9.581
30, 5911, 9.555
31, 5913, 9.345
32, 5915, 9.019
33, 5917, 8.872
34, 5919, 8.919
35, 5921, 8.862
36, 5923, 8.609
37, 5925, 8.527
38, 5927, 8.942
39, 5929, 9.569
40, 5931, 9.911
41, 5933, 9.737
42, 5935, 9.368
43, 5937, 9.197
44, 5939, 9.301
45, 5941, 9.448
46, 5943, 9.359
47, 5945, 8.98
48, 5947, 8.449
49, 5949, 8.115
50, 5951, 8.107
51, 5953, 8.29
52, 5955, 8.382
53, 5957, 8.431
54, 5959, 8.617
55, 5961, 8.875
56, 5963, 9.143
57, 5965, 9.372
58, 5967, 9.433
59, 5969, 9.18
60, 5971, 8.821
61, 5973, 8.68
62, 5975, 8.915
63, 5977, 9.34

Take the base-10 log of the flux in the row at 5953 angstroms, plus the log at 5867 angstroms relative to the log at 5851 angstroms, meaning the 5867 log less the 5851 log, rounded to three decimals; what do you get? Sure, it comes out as 0.866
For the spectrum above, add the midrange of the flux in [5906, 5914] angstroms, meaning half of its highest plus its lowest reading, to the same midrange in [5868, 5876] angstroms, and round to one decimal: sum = 18.2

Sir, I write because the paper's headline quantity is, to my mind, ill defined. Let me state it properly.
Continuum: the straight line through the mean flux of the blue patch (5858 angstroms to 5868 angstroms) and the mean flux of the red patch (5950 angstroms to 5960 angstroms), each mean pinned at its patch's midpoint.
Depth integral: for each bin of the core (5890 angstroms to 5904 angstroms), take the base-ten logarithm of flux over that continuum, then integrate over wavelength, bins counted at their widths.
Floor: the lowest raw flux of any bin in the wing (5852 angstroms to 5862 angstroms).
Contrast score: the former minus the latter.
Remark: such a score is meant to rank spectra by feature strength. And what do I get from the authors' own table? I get -8.90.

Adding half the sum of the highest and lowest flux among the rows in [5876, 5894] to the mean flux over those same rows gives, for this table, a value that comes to 18.3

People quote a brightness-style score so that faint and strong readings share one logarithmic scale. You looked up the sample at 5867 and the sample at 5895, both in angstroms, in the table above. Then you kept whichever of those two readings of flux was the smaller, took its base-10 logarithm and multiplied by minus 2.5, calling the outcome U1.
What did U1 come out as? -2.34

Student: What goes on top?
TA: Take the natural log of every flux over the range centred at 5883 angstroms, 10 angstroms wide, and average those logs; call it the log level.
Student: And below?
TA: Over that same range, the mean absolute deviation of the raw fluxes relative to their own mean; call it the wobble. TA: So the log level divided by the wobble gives 23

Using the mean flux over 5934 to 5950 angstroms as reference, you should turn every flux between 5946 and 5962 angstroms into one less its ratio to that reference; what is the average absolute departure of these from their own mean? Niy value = 0.020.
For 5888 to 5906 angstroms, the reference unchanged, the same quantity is 0.026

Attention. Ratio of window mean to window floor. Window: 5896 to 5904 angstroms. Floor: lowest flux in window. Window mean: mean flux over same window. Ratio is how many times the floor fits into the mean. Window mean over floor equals 1.02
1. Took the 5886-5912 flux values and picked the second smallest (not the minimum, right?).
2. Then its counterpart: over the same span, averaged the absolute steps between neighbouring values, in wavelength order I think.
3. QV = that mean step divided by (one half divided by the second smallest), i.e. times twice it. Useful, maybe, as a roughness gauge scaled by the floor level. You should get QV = 3.2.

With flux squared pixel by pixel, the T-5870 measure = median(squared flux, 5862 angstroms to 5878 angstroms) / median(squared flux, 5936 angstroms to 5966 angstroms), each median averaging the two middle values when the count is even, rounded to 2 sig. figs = 0.99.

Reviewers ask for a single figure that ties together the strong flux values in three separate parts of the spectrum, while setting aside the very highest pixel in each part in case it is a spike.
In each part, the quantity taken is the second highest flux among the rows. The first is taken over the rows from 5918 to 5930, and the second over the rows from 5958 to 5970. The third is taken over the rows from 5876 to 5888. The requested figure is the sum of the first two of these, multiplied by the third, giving 165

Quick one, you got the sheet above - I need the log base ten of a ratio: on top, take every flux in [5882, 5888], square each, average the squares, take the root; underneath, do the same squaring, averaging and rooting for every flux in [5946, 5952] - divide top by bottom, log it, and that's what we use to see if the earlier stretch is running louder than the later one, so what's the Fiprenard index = 0.03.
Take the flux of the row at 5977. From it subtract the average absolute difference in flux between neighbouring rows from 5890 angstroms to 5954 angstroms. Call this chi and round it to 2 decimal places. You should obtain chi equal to 9.13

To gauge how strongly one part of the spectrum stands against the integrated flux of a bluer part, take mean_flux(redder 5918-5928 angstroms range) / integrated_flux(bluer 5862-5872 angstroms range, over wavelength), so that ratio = 0.1007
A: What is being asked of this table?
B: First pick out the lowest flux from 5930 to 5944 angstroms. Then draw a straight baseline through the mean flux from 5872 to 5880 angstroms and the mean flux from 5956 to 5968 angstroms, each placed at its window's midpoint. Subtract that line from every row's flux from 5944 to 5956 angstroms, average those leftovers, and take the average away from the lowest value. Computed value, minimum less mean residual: 9.8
